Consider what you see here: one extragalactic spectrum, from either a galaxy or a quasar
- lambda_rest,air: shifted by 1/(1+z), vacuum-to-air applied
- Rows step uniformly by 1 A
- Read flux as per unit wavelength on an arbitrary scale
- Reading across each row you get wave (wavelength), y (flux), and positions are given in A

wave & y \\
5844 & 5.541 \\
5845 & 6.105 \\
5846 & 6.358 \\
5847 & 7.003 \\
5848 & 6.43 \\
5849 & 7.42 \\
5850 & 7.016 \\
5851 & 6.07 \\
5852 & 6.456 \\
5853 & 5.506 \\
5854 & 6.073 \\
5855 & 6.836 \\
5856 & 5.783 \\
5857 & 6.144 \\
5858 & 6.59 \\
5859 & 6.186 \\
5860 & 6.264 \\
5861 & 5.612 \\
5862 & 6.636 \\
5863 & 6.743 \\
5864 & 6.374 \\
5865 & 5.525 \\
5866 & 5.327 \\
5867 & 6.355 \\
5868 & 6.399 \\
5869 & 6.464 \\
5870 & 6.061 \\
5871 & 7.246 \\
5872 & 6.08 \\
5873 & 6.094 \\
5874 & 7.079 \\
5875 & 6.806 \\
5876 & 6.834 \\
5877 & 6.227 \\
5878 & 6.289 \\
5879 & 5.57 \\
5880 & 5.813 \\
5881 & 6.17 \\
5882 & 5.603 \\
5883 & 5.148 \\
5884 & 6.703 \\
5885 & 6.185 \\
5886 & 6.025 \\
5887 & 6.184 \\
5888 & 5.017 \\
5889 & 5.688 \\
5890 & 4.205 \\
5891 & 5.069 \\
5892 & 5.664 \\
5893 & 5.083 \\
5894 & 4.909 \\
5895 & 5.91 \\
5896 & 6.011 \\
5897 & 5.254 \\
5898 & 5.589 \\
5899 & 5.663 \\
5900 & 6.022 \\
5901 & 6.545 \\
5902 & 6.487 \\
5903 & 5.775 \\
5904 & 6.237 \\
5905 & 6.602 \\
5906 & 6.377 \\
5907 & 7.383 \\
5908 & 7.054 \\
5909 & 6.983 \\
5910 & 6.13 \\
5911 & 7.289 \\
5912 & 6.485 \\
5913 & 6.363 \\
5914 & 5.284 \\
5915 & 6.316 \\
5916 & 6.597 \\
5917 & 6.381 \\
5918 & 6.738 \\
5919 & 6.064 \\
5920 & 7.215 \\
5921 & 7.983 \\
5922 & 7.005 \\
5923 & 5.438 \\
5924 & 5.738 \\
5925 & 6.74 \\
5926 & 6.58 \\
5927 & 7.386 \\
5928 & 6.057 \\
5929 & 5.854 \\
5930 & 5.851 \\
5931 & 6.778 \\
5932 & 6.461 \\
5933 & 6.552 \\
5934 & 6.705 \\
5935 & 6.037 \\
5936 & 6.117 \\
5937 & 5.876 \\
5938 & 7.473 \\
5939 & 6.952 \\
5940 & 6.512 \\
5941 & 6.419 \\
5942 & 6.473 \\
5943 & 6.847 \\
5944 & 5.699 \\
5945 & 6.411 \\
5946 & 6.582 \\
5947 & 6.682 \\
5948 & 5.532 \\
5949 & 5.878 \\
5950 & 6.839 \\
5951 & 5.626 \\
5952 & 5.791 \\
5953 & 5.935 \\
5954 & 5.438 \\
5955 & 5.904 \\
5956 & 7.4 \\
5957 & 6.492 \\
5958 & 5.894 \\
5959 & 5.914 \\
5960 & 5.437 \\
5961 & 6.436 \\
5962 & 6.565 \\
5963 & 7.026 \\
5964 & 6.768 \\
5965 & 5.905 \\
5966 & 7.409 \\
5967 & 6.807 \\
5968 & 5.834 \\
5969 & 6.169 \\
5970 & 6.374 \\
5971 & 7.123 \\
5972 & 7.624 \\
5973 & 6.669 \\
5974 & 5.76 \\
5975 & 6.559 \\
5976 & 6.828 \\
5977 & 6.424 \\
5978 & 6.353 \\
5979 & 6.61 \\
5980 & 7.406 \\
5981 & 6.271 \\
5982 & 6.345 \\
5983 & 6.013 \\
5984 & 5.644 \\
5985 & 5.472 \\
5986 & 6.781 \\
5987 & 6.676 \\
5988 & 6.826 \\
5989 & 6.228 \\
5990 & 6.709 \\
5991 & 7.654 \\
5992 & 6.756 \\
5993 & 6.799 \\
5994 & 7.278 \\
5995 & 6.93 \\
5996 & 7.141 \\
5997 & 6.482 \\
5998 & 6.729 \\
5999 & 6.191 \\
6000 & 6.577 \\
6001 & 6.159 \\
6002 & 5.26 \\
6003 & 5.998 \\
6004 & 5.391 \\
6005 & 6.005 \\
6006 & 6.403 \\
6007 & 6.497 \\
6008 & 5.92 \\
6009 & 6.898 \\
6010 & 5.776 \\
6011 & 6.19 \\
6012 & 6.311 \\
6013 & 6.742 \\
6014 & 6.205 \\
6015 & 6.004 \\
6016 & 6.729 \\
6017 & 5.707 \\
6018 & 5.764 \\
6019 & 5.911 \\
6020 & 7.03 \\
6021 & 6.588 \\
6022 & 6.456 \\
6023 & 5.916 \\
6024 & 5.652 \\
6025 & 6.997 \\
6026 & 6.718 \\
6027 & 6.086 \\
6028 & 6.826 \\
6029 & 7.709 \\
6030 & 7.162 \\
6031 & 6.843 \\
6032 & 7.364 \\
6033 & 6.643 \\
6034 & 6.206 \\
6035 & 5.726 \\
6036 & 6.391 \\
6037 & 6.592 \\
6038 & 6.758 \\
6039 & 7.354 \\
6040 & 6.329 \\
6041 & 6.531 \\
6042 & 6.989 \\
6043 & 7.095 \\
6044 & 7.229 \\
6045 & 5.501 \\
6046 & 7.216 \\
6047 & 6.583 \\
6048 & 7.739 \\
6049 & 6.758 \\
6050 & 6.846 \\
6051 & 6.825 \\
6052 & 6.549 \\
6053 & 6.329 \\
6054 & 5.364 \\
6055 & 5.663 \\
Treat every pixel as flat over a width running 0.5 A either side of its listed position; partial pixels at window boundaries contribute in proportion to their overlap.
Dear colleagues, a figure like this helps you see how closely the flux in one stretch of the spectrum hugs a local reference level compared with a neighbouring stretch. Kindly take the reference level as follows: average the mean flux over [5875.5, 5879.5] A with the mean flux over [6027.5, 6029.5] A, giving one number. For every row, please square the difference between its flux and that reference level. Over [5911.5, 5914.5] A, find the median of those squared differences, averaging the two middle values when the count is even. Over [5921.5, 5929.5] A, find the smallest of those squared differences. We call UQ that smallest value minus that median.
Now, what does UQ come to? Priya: -0.15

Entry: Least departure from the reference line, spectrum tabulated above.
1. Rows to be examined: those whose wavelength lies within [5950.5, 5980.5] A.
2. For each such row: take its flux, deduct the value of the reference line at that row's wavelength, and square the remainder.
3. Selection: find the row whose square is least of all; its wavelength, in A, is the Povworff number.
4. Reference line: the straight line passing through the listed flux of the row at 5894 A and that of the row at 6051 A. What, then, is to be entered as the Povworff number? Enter 5951 A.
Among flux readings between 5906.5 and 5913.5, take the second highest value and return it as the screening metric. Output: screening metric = 7.289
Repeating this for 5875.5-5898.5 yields 6.703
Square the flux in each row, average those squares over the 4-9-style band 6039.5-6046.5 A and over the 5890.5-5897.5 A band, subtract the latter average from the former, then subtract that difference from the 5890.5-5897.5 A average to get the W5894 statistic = 14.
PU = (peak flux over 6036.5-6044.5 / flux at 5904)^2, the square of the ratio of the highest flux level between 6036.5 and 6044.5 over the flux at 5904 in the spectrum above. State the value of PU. 1.4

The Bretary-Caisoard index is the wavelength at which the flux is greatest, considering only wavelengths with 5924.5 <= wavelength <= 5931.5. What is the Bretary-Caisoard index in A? 5927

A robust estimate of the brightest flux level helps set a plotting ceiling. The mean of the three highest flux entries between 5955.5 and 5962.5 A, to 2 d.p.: 6.82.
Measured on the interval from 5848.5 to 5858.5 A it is 7.09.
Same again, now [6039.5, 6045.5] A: 7.10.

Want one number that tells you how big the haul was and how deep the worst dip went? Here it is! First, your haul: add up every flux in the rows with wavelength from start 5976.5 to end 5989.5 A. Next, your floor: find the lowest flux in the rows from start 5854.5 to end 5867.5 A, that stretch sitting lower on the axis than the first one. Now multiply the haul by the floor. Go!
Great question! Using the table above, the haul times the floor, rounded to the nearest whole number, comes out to 442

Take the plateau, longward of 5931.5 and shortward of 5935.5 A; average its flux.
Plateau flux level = 6.4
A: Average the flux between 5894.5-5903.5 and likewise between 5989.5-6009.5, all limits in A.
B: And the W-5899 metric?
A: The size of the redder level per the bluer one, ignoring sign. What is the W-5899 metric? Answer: 1.10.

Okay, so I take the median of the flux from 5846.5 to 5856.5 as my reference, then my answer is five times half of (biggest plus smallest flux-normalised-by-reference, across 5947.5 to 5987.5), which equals 5.07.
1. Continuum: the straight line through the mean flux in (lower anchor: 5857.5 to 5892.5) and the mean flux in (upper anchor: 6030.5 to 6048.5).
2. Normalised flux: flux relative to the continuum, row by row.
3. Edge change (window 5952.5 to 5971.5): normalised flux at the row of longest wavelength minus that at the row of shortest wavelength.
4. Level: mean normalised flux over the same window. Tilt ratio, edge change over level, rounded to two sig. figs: 0.18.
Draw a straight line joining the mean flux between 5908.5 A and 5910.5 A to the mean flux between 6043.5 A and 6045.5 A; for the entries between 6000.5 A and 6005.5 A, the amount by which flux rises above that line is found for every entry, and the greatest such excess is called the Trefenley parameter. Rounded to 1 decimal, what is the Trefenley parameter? -0.3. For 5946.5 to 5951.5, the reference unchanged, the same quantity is 0.3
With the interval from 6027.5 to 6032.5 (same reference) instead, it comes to 1.3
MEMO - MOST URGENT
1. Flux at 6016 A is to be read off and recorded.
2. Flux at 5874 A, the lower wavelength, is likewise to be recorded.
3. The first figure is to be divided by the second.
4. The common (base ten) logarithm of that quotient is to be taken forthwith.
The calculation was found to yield -0.02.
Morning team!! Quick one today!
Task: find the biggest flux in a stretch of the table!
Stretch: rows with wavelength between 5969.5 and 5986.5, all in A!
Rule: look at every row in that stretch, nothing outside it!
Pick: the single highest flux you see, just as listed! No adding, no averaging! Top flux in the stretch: 7.624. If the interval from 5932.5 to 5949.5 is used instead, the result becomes 7.473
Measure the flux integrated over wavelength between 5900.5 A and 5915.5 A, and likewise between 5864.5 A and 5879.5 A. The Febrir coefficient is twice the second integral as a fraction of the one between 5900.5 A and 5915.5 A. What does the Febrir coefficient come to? 1.94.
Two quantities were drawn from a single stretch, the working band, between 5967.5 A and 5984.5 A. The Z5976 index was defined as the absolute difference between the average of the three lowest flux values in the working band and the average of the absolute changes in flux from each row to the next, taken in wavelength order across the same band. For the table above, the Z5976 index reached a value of 5.24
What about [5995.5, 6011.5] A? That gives 4.90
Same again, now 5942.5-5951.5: 4.89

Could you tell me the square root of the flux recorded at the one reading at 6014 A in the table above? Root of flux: 2.49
